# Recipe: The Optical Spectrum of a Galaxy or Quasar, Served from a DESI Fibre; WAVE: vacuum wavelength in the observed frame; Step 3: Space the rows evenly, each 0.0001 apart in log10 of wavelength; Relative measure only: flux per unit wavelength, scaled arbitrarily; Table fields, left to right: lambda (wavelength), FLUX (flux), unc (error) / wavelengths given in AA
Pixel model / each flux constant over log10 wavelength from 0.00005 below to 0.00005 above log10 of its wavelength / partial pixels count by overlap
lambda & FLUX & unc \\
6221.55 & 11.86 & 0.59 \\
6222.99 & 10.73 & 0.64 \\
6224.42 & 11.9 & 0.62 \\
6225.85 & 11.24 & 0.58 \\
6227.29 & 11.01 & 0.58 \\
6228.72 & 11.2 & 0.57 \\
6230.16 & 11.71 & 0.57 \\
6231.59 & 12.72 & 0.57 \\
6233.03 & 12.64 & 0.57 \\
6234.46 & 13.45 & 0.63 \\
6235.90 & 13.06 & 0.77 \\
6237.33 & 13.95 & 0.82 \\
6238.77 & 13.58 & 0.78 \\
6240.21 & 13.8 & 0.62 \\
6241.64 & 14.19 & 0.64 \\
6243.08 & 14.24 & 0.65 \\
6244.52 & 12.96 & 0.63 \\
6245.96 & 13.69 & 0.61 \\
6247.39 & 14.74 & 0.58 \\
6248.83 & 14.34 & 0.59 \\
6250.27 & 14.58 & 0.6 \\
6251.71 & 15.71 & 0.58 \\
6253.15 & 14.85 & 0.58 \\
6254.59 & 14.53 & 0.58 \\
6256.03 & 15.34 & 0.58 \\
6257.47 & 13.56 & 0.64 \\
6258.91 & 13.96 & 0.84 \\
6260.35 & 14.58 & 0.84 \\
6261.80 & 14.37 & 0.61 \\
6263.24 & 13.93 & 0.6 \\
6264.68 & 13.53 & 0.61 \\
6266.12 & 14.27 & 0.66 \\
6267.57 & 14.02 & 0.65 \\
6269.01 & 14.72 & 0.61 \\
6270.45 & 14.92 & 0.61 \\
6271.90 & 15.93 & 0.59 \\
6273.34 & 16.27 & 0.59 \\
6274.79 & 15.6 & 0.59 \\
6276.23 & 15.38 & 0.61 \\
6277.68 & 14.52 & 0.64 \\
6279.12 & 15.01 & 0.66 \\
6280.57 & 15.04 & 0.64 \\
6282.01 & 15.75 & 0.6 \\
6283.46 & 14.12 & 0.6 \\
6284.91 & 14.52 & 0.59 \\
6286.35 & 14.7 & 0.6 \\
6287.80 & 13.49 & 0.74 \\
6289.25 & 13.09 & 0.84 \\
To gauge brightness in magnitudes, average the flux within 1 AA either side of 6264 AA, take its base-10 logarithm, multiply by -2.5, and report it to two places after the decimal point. -2.84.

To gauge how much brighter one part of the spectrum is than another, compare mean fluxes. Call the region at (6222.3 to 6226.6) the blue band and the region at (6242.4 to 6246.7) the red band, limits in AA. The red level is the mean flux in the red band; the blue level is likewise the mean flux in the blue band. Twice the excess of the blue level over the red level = -4.7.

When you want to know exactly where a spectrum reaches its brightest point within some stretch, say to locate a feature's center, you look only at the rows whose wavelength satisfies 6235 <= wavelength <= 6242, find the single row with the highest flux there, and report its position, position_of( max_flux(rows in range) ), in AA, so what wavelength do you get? 6241.64 AA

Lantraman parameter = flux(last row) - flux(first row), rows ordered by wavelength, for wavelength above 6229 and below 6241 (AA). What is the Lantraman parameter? 2.1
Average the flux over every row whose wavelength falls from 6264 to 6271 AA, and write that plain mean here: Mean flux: 14.3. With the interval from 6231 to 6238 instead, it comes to 13.2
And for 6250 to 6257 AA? 15.0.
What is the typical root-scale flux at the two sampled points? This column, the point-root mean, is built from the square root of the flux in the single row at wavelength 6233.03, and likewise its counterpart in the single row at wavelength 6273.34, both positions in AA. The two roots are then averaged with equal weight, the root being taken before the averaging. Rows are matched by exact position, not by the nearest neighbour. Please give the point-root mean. 3.79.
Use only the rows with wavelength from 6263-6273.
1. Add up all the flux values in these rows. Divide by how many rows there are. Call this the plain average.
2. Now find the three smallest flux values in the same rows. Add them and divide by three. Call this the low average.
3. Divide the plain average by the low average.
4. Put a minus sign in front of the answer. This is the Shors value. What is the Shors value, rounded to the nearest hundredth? -1.05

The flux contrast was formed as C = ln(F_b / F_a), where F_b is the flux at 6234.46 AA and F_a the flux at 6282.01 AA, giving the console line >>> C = -0.16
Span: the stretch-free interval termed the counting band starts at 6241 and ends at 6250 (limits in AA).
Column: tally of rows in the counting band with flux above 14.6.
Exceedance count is 1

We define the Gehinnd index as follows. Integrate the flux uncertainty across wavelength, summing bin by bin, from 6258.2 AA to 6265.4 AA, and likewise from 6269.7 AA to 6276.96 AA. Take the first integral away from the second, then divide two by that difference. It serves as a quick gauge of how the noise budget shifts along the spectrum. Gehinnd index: -3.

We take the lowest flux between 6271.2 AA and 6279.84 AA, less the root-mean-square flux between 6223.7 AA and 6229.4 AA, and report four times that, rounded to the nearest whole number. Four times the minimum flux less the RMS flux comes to 13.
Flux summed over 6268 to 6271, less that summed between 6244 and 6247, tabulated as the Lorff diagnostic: 3.0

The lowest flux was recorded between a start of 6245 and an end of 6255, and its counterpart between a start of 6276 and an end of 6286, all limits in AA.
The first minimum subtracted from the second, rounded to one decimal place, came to 0.4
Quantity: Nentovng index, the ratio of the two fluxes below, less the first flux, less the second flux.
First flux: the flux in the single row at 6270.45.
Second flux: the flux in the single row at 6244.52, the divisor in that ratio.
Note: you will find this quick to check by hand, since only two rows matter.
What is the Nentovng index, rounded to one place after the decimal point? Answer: -26.7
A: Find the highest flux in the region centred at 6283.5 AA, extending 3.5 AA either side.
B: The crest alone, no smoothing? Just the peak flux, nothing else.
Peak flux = 15.75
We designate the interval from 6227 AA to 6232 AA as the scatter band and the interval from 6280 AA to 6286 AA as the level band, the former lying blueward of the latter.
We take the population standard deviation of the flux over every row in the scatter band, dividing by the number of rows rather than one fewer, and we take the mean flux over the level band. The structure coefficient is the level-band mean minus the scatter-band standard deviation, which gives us 14.2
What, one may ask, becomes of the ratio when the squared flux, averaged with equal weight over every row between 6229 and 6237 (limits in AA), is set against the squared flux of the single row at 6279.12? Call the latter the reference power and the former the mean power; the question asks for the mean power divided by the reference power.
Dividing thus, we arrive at 0.72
